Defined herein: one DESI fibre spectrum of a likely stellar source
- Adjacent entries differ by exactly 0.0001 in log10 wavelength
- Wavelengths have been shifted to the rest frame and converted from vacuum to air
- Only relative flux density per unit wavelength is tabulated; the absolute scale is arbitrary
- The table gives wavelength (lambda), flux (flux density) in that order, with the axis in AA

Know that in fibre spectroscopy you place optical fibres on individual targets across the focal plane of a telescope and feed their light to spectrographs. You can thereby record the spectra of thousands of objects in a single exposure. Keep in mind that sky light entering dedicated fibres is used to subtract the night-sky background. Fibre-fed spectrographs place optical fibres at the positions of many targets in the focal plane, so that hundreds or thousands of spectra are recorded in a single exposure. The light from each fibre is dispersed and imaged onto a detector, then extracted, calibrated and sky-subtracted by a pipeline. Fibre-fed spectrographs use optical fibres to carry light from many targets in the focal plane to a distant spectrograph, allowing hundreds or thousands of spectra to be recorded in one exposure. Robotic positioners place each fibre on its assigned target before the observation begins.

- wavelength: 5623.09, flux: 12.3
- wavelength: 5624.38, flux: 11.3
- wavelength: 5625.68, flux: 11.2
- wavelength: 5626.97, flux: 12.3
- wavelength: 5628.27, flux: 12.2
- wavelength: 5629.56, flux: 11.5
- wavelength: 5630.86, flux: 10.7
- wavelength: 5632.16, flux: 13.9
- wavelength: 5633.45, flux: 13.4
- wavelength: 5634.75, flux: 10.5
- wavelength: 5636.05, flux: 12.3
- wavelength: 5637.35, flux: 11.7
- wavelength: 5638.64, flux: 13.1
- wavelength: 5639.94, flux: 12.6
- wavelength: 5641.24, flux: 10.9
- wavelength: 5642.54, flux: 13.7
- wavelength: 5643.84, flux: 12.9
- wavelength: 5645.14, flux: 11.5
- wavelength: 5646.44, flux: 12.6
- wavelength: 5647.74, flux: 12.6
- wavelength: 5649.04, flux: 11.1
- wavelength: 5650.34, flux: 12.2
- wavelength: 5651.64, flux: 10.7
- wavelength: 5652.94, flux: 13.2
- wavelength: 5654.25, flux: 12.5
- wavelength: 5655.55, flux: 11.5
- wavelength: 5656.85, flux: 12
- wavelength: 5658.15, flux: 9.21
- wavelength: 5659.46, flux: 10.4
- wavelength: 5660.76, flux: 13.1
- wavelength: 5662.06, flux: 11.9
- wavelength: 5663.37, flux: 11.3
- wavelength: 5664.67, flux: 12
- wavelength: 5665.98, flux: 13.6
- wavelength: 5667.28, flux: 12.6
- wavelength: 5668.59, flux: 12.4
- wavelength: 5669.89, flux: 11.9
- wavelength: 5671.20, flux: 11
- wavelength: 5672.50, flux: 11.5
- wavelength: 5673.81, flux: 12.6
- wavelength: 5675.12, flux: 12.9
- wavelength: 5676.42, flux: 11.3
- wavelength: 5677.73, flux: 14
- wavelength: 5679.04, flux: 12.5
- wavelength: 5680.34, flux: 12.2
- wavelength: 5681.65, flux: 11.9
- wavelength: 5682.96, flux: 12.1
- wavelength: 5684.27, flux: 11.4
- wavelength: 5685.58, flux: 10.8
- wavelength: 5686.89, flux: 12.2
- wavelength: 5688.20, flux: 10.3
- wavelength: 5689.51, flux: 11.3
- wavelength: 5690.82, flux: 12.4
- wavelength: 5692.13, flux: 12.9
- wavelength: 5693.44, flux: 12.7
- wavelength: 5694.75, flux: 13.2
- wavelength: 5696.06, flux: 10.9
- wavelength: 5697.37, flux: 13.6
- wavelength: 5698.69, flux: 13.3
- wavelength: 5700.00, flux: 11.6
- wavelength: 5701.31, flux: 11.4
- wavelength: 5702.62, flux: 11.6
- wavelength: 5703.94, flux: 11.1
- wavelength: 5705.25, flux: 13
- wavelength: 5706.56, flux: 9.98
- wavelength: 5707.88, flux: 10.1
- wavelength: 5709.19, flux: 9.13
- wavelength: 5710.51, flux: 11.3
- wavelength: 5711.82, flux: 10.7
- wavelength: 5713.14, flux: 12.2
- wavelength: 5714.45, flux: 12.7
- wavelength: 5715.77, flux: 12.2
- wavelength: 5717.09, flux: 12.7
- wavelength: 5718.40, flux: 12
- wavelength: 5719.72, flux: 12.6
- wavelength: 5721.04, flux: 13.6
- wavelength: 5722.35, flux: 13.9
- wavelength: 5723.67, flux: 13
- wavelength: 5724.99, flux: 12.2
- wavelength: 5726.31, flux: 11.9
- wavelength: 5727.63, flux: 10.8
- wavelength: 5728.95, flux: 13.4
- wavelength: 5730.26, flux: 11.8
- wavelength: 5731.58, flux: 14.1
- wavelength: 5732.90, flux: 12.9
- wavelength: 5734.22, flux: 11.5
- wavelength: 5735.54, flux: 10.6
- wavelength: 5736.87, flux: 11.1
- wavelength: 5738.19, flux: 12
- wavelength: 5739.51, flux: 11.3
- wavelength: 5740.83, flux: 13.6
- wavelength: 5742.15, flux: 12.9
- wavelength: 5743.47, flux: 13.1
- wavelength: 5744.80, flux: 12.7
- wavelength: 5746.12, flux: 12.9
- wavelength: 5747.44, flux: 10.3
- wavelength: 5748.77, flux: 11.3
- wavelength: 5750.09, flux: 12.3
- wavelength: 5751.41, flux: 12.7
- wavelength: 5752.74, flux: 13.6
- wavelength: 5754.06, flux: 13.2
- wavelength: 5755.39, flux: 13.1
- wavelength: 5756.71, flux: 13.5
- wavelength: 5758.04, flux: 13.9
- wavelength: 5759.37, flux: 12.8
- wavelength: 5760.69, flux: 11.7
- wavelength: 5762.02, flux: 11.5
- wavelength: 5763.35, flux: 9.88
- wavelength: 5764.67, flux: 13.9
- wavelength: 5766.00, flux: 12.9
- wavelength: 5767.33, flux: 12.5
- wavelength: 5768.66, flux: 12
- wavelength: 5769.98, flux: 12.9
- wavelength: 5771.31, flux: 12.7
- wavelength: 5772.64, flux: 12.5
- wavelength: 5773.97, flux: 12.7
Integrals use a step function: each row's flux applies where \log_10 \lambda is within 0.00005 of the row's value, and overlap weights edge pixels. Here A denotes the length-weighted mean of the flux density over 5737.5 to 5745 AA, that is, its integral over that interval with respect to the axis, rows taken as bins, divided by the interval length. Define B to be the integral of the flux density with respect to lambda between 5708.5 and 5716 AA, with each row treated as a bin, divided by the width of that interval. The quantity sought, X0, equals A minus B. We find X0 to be 1.3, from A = 12.6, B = 11.3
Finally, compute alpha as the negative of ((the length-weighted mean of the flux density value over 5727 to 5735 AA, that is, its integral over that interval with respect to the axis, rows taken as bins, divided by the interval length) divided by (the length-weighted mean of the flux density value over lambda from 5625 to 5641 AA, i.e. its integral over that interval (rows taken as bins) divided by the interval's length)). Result -1.03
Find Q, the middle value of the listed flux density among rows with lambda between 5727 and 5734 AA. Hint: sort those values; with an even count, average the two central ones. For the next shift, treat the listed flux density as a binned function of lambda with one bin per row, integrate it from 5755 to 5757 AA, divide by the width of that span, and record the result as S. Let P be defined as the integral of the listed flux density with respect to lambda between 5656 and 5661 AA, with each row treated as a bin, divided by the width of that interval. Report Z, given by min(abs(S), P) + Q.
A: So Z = 23.9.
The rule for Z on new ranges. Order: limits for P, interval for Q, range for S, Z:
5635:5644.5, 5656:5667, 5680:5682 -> 24.0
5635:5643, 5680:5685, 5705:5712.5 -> 22.6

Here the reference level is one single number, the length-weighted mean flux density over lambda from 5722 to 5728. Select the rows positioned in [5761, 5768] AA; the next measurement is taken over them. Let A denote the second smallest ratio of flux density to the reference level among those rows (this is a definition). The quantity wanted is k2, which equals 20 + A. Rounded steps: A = 0.93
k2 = 20.9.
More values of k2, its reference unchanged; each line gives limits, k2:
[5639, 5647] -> 20.9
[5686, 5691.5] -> 20.9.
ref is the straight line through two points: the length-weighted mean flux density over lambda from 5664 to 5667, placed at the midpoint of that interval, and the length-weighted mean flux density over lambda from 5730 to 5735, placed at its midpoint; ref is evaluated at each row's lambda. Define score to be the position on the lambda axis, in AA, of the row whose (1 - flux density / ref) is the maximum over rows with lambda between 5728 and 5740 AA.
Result 5735.54 AA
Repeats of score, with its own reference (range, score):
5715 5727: 5726.31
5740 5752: 5747.44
